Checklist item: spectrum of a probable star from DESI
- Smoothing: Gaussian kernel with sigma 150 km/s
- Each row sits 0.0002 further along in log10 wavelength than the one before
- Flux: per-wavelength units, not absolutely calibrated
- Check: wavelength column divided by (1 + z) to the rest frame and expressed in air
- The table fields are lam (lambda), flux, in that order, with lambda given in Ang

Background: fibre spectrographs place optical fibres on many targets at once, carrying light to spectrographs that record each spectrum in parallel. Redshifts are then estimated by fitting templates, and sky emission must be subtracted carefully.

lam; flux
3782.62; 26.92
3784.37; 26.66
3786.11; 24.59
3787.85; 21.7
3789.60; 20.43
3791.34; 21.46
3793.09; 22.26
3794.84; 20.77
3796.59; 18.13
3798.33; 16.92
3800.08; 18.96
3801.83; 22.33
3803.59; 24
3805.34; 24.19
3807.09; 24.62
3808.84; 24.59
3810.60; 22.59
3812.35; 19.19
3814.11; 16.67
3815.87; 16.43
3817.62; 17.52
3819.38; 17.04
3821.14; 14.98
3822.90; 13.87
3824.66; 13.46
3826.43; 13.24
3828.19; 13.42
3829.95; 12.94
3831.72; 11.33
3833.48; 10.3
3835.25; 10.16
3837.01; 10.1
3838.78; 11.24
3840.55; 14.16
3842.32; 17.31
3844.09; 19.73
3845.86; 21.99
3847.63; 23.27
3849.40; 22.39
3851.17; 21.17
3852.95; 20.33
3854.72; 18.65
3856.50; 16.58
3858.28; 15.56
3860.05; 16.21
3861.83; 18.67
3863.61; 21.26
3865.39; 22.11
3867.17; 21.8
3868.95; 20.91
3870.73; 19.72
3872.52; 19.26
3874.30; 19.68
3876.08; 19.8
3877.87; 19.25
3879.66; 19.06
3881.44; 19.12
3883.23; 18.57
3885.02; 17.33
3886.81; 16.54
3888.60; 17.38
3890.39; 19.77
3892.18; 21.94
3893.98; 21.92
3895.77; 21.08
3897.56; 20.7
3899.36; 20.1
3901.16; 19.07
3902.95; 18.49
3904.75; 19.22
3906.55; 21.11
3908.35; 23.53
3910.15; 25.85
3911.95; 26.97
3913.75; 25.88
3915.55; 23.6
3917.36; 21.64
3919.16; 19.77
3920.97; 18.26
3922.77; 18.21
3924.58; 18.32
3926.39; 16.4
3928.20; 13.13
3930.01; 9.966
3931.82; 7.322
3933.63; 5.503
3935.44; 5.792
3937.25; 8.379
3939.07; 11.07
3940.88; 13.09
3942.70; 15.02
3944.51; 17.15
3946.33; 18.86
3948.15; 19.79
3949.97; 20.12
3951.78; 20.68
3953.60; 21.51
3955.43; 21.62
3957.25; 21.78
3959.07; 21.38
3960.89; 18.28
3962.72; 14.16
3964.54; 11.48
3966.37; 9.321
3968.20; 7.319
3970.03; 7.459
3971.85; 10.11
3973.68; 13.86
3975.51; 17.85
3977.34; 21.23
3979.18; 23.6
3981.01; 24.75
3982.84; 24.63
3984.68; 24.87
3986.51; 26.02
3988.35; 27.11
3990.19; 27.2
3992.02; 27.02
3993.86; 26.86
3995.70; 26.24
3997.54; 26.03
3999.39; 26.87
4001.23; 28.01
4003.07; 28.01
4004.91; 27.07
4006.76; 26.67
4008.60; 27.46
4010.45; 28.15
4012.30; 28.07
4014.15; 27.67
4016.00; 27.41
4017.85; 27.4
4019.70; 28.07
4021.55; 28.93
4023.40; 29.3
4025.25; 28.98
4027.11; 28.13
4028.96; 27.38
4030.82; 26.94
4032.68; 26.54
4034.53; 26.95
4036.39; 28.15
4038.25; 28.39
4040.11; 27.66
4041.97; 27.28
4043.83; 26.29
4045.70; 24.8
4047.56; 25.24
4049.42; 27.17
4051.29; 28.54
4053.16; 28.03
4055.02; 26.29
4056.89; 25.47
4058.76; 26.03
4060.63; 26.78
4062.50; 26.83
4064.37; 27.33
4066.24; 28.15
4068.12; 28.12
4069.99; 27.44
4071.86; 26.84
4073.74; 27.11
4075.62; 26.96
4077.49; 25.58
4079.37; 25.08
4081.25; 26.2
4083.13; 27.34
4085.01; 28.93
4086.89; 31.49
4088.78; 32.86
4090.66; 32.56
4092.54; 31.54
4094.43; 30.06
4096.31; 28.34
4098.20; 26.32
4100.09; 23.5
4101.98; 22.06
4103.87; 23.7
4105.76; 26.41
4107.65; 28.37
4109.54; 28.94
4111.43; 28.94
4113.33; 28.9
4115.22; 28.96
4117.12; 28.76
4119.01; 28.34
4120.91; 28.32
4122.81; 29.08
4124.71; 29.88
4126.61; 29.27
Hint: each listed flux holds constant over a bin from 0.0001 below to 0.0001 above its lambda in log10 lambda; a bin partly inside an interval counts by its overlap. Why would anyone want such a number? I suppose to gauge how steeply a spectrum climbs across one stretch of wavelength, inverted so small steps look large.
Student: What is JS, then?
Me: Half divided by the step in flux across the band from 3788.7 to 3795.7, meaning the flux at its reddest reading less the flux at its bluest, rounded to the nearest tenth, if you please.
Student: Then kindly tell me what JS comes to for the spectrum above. 1.5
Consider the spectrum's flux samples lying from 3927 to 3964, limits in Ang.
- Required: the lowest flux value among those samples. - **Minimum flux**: 5.503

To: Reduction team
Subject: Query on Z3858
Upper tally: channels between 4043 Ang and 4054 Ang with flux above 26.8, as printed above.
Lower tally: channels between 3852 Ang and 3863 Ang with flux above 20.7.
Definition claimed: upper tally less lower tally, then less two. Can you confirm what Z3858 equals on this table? 1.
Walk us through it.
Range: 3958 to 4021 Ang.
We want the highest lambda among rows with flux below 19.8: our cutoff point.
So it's 3975.51 Ang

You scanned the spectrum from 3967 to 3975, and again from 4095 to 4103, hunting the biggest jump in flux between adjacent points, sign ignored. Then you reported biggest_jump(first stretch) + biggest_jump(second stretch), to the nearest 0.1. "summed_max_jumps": 6.6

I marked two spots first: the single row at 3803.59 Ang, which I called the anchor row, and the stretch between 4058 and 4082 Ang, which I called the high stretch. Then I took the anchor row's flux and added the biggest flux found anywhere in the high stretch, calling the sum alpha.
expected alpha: 52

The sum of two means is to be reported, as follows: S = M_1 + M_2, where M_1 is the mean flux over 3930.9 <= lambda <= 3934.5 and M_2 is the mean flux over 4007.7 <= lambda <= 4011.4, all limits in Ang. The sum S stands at 34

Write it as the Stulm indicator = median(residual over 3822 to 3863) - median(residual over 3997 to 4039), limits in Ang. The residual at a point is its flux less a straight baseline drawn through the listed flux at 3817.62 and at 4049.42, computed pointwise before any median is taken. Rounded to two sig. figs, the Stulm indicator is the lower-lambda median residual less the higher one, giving -5.4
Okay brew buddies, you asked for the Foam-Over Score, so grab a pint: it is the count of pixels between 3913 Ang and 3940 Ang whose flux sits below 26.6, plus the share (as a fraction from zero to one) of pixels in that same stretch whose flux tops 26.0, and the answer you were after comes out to 15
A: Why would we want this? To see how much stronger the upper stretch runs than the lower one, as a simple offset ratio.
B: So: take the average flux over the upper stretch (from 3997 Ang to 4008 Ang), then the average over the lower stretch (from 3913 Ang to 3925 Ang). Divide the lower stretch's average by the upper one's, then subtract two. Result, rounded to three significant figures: -1.23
